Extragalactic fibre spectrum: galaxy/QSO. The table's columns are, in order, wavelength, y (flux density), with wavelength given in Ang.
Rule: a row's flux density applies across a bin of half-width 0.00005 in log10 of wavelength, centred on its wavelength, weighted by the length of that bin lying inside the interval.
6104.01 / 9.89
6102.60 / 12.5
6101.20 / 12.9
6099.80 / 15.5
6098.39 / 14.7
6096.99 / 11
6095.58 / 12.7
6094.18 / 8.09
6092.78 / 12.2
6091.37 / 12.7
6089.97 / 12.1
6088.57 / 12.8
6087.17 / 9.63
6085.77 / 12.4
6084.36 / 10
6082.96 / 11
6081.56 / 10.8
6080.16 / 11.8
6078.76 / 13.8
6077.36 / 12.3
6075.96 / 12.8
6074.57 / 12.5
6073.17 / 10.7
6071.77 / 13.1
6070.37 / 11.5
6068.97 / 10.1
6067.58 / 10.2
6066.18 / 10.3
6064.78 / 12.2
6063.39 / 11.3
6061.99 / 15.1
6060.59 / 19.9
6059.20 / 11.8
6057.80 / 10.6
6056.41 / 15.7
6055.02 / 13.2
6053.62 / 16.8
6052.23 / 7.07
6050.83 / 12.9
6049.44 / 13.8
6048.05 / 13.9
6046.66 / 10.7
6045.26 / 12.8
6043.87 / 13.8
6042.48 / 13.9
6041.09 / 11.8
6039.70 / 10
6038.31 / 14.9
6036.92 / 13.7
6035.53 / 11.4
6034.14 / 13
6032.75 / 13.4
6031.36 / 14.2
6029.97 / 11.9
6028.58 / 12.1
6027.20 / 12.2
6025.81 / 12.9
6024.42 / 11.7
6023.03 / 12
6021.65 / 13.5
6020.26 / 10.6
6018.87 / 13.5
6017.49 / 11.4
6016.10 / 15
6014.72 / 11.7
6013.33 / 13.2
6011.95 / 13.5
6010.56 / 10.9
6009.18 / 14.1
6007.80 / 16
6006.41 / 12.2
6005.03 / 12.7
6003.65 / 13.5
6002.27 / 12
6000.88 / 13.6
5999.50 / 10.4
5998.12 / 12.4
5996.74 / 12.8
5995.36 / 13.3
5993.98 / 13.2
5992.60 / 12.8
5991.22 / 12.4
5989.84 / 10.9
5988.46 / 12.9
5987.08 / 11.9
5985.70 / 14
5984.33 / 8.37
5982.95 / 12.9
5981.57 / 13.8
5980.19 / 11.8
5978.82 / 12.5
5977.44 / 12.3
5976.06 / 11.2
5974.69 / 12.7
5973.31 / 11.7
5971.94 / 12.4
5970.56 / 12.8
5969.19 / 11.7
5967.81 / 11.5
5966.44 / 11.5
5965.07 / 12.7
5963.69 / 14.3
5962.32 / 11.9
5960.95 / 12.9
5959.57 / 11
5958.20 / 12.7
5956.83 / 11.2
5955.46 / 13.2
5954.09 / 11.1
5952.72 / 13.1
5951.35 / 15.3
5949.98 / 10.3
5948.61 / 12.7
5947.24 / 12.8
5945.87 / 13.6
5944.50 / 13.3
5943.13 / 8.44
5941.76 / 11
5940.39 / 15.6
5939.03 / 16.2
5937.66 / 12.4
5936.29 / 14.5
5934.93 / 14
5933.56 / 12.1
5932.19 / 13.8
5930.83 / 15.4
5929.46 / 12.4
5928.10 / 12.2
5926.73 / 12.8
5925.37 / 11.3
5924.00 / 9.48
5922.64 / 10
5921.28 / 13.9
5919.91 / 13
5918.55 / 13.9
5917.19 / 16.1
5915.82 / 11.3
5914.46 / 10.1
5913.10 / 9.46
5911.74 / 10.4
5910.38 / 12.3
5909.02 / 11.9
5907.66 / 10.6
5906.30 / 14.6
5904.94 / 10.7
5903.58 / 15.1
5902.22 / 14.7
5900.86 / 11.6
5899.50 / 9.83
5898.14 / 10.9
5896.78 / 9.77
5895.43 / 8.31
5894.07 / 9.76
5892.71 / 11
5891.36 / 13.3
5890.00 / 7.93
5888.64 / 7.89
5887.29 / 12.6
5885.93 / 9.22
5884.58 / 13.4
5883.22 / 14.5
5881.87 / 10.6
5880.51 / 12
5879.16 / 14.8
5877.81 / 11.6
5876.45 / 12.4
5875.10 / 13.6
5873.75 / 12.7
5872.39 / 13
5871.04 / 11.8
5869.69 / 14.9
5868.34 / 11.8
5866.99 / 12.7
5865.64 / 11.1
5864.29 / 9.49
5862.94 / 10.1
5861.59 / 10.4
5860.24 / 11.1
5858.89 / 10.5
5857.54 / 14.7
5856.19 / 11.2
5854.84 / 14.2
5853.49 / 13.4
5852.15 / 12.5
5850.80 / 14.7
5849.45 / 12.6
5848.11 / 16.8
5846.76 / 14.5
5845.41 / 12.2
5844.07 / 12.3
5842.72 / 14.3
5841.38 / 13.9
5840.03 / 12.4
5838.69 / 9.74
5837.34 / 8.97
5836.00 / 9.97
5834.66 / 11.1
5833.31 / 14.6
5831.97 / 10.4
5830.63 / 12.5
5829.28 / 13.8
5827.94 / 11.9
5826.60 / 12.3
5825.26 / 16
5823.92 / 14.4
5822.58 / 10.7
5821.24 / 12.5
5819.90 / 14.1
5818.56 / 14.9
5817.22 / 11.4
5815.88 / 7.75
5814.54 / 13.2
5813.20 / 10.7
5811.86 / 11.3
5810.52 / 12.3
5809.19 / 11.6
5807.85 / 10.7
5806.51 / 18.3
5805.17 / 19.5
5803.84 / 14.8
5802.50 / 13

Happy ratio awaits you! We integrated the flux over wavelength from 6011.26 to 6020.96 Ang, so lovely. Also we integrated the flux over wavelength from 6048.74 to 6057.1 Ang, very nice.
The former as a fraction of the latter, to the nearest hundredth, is 1.11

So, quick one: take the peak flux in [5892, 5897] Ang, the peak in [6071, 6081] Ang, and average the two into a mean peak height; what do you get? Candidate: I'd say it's 12.4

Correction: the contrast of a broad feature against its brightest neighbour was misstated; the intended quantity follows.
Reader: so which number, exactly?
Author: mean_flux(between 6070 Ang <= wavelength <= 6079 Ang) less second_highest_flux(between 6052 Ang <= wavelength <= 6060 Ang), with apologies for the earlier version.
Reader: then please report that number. -3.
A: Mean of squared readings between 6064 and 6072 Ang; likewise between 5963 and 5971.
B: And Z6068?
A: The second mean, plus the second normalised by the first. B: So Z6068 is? 156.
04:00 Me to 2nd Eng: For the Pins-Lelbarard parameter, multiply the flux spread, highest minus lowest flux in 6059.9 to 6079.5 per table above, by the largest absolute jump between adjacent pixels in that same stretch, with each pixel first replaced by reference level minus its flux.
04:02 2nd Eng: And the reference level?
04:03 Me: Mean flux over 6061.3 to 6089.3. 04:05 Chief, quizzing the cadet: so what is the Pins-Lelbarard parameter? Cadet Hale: 47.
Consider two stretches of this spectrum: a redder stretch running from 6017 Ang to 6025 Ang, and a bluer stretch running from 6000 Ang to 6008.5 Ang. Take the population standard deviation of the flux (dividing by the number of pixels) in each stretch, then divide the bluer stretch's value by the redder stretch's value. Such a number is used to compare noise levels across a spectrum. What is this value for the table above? 1.3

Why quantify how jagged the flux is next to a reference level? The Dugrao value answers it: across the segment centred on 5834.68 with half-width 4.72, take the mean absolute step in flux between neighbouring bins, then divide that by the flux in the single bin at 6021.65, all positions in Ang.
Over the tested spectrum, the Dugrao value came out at 0.157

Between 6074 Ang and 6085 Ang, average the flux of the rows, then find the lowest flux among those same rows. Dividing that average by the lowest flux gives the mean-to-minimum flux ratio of 1.19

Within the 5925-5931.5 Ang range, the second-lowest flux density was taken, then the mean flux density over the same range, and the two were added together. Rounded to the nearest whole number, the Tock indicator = 25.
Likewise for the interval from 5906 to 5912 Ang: 23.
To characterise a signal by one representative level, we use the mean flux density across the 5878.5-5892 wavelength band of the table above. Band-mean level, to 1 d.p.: 11.6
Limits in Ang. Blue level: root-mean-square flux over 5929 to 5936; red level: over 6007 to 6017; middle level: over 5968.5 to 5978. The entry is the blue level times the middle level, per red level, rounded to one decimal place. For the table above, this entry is 12.1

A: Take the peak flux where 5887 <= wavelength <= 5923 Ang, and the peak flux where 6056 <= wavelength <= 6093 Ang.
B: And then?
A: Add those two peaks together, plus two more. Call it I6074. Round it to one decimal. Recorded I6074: 38.0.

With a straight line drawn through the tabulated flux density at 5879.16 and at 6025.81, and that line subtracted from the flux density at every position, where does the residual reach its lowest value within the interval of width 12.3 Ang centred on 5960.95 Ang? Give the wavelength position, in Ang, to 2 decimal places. 5959.57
